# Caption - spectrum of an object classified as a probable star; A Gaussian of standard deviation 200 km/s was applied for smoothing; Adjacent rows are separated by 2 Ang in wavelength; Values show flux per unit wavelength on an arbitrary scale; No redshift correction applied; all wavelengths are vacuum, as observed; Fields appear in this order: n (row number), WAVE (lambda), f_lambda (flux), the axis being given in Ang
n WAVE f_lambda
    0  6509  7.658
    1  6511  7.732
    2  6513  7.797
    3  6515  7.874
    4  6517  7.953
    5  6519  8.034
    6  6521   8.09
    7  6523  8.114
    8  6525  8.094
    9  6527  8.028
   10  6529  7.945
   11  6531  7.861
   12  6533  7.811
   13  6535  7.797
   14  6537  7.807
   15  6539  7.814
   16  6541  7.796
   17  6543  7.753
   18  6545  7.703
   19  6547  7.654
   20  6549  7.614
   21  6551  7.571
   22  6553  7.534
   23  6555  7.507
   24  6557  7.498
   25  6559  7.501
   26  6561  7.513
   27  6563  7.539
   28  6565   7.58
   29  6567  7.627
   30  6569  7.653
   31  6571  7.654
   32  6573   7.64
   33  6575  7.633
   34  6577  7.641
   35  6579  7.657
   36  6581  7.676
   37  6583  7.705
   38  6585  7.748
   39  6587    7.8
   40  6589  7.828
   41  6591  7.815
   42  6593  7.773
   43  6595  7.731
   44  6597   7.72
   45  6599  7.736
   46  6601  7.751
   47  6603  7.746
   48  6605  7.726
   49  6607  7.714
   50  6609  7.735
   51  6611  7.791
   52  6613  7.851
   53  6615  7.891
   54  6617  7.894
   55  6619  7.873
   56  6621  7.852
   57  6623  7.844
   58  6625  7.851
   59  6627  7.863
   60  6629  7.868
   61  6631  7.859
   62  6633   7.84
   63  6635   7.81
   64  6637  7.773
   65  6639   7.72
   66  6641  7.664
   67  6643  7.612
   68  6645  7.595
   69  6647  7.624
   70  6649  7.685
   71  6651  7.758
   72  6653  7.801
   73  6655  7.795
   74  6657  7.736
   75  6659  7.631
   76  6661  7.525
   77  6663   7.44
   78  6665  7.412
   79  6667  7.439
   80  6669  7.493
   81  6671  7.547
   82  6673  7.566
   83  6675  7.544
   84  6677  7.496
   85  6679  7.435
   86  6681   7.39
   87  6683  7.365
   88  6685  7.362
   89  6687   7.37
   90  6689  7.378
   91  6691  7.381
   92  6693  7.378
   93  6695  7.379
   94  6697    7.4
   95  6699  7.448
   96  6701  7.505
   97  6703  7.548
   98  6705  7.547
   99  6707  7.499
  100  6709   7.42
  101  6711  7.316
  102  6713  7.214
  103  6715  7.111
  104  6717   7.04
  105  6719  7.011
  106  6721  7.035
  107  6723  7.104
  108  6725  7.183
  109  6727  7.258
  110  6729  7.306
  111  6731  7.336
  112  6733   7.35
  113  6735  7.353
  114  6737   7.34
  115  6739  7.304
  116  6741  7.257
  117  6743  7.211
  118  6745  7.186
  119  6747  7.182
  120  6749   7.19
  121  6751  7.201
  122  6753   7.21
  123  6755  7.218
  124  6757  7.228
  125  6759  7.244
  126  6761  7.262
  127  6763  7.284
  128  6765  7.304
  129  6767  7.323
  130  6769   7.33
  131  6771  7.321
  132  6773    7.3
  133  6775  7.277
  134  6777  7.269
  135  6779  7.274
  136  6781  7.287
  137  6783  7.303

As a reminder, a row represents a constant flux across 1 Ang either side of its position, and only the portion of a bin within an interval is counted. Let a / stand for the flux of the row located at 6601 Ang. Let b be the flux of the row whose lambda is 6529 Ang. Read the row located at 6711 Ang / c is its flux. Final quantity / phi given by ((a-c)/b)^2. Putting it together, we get 0.0030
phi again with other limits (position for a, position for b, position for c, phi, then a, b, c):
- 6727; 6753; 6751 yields 0.0001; 7.258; 7.21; 7.201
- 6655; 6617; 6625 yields 0.0001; 7.795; 7.894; 7.851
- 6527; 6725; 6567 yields 0.0031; 8.028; 7.183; 7.627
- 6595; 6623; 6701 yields 0.0008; 7.731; 7.844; 7.505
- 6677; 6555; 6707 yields 0.0000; 7.496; 7.507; 7.499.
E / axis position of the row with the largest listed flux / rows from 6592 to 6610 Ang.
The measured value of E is 6593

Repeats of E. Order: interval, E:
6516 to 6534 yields 6523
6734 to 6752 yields 6735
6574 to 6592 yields 6589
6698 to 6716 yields 6703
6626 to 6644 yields 6629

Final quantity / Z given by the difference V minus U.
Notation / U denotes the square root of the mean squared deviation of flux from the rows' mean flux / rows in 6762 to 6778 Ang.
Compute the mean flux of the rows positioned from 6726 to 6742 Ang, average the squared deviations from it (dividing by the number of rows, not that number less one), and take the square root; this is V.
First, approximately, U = 0.02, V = 0.04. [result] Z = 0.01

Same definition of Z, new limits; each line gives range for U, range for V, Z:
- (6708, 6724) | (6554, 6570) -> -0.08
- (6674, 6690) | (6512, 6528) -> 0.04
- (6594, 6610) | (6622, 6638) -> 0.02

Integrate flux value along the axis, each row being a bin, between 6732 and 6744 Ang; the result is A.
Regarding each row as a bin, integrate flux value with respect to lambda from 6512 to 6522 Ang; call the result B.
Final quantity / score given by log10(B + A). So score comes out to 2.22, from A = 88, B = 79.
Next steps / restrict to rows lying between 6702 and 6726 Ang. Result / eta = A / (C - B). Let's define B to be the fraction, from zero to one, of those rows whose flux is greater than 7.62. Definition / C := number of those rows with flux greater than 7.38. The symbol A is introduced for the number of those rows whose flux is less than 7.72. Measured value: 3.0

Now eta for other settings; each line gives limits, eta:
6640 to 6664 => 0.7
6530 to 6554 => 0.4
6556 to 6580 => 1.1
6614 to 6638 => 0.0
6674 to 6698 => 2.0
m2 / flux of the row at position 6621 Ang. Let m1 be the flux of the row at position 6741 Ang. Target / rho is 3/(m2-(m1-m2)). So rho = 0.36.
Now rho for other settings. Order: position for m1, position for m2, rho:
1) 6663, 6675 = 0.39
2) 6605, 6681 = 0.43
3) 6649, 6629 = 0.37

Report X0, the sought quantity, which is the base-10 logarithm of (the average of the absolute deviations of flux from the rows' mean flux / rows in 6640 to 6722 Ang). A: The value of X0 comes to -0.84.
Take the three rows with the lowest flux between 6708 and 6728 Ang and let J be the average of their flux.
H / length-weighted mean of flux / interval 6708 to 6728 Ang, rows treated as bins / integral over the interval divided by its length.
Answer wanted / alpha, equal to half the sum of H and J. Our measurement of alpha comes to 7.1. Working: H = 7.17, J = 7.03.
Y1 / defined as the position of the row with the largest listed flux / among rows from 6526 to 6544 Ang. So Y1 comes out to 6527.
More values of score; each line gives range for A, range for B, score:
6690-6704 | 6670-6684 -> 2.32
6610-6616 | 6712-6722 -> 2.07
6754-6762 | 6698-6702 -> 1.94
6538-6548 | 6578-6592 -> 2.27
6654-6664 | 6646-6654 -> 2.14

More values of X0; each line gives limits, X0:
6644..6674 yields -0.97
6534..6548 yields -1.31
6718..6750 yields -1.06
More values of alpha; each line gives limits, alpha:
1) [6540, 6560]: 7.6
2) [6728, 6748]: 7.2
